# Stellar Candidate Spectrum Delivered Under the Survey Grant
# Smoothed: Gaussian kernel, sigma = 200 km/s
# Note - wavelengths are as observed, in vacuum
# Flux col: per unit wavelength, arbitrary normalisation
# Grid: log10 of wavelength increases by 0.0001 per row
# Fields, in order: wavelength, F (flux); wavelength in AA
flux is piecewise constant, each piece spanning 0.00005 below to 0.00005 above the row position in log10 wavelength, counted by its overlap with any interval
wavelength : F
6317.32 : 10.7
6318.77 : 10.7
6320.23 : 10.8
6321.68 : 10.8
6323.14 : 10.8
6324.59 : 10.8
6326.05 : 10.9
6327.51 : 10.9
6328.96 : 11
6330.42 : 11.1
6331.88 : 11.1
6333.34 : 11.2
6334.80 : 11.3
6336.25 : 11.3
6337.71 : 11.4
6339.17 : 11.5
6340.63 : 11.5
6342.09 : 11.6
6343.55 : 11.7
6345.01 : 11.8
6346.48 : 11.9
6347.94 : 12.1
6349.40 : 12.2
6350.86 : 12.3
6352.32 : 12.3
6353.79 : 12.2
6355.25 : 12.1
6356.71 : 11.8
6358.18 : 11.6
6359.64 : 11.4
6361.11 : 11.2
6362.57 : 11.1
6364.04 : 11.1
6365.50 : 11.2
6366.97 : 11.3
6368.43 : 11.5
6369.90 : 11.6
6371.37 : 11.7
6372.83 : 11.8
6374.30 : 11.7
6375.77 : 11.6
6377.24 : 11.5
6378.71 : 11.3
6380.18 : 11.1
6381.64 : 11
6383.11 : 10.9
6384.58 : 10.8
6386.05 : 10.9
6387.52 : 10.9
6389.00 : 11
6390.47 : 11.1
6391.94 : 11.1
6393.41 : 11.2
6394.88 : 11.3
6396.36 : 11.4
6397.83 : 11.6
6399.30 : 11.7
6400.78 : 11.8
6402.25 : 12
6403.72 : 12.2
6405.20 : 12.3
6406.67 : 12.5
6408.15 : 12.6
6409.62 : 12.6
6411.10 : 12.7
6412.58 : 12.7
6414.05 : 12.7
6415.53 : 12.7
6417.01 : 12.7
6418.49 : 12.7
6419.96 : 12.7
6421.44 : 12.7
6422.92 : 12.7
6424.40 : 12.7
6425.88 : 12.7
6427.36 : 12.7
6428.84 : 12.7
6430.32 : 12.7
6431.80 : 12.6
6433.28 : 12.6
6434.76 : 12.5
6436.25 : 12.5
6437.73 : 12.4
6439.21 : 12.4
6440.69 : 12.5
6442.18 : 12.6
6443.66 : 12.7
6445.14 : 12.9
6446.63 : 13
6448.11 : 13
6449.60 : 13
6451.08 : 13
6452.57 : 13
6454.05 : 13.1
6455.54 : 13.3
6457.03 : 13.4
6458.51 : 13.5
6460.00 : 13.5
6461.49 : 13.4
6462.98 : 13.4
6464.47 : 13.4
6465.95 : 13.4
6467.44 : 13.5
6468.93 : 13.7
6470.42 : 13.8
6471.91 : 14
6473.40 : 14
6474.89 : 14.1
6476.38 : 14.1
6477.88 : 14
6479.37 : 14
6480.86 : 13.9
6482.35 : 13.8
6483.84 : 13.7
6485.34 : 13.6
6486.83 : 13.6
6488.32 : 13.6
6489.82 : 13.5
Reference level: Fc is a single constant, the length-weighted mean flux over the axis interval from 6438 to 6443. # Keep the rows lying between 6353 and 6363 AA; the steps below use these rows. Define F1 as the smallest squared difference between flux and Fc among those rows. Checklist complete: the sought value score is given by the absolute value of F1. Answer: 0.09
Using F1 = 0.09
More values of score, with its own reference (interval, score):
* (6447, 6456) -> 0.25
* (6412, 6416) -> 0.04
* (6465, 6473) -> 0.81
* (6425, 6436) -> 0.00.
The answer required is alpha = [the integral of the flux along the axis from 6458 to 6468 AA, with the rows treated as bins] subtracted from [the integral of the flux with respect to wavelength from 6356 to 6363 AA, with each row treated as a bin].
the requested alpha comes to -54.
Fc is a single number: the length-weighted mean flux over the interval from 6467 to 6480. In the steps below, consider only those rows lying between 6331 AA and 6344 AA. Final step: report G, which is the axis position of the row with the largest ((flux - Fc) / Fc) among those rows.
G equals 6343.55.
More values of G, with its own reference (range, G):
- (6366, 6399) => 6372.83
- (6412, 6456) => 6455.54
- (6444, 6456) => 6455.54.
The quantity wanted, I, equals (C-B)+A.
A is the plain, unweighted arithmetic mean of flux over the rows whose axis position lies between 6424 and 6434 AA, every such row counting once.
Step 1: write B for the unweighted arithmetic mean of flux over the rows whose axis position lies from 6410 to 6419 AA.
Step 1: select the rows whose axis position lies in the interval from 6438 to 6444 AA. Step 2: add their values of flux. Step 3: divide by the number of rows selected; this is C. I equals 12.5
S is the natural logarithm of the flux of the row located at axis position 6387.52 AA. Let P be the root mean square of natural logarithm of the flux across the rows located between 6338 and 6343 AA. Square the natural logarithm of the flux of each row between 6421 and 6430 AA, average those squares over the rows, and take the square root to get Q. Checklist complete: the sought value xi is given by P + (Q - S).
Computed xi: 2.60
